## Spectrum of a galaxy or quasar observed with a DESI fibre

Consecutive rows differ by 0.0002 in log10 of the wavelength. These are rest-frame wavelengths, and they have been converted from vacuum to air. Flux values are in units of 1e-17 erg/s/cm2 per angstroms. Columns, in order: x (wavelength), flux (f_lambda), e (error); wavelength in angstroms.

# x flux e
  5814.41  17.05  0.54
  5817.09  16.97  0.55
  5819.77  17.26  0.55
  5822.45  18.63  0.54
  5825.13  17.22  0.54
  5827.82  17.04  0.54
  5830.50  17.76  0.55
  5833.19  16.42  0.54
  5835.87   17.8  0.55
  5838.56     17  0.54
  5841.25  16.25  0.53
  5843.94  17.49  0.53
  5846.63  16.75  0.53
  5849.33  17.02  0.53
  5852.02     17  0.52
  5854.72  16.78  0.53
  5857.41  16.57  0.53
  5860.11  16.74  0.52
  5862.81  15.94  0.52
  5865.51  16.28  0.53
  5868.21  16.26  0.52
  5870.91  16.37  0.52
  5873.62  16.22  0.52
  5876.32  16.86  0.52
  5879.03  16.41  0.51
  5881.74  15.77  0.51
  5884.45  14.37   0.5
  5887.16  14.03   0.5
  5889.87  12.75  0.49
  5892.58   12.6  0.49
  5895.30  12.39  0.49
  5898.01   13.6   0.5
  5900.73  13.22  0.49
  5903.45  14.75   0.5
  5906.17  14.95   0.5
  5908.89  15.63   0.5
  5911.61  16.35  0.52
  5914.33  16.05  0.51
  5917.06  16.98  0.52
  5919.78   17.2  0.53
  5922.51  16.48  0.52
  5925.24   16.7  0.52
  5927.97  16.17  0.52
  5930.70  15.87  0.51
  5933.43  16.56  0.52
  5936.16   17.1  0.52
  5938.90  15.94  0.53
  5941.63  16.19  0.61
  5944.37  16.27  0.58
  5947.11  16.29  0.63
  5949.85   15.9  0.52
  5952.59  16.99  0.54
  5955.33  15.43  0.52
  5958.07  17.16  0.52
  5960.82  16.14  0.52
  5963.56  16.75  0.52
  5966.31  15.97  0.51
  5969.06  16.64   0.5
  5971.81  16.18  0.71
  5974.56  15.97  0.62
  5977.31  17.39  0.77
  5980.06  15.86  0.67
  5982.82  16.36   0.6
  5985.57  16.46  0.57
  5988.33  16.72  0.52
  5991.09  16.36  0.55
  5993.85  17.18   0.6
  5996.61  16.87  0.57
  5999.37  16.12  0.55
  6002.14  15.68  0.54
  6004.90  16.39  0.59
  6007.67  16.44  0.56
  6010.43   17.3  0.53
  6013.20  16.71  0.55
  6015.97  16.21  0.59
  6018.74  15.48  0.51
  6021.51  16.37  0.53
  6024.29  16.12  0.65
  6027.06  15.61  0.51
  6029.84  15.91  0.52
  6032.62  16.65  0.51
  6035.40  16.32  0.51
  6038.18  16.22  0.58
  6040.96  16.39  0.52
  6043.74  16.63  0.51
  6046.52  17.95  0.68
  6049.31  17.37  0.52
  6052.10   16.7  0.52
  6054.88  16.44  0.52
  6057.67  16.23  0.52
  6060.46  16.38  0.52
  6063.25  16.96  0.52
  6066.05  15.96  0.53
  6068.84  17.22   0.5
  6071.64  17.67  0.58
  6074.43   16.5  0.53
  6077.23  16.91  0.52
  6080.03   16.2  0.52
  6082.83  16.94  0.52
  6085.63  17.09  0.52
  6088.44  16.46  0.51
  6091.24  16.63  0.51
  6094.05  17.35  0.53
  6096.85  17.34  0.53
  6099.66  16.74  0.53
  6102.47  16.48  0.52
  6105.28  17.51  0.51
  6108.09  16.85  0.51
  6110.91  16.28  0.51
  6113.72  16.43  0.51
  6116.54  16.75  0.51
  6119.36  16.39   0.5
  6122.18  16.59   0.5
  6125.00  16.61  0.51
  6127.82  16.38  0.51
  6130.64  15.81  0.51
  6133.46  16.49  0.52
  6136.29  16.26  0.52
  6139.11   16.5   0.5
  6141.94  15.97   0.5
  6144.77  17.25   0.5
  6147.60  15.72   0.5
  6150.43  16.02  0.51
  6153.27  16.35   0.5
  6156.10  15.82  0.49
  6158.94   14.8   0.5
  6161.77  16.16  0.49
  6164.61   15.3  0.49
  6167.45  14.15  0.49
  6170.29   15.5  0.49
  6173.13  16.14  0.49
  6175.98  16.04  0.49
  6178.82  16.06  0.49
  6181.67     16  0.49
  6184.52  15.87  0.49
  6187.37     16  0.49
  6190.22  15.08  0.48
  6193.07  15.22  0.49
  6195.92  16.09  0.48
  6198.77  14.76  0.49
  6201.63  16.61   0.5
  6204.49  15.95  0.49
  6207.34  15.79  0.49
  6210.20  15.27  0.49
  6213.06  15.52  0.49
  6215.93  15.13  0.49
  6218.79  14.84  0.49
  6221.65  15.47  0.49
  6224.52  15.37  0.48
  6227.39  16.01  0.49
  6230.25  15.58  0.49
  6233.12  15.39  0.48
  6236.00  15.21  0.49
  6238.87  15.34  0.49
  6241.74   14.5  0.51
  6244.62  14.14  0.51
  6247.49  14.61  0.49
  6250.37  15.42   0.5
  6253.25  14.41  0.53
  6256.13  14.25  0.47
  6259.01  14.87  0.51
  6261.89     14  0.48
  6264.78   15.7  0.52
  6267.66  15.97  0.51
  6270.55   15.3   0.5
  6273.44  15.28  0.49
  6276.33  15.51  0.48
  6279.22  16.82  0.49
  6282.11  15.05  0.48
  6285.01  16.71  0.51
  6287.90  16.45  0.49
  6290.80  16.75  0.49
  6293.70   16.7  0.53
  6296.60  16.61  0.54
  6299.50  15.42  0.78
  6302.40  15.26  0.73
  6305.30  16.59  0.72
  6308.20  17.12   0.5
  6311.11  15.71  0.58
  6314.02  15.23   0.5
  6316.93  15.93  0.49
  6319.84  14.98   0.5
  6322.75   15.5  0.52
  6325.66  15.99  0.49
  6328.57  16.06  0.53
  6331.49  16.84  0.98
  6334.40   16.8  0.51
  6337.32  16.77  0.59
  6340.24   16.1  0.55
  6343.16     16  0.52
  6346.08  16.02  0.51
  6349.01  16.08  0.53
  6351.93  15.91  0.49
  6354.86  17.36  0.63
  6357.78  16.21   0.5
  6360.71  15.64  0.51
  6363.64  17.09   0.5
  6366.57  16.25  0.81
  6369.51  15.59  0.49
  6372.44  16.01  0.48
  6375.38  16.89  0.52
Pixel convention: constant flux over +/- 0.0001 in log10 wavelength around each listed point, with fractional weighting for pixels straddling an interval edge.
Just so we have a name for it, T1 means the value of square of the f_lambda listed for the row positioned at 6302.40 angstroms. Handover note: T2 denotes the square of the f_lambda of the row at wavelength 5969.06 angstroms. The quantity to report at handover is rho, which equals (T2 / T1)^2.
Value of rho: 1.4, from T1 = 233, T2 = 277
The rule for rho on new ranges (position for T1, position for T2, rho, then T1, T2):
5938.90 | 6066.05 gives 1.0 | 254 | 255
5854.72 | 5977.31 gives 1.2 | 282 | 302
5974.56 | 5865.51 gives 1.1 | 255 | 265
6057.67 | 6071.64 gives 1.4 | 263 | 312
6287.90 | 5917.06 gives 1.1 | 271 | 288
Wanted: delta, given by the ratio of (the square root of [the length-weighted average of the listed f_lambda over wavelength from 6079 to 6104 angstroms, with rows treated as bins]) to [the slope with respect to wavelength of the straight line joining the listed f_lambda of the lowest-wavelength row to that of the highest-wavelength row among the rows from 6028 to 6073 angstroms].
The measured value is 97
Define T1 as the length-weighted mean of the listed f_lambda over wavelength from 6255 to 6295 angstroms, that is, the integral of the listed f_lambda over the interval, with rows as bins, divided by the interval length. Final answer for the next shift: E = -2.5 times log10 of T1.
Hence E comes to -2.99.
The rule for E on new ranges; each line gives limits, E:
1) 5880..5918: -2.91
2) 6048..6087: -3.06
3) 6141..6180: -3.00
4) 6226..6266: -2.94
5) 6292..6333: -3.01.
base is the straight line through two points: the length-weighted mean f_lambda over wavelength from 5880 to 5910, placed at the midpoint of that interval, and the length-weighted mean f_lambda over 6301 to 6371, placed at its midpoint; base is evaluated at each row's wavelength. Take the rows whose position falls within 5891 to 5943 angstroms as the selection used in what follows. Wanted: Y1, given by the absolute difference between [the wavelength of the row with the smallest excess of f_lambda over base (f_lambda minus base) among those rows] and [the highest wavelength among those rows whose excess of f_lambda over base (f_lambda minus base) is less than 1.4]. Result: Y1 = 10.9 angstroms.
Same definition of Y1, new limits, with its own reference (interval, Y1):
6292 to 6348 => 26.2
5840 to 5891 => 0.0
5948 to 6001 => 0.0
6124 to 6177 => 8.5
